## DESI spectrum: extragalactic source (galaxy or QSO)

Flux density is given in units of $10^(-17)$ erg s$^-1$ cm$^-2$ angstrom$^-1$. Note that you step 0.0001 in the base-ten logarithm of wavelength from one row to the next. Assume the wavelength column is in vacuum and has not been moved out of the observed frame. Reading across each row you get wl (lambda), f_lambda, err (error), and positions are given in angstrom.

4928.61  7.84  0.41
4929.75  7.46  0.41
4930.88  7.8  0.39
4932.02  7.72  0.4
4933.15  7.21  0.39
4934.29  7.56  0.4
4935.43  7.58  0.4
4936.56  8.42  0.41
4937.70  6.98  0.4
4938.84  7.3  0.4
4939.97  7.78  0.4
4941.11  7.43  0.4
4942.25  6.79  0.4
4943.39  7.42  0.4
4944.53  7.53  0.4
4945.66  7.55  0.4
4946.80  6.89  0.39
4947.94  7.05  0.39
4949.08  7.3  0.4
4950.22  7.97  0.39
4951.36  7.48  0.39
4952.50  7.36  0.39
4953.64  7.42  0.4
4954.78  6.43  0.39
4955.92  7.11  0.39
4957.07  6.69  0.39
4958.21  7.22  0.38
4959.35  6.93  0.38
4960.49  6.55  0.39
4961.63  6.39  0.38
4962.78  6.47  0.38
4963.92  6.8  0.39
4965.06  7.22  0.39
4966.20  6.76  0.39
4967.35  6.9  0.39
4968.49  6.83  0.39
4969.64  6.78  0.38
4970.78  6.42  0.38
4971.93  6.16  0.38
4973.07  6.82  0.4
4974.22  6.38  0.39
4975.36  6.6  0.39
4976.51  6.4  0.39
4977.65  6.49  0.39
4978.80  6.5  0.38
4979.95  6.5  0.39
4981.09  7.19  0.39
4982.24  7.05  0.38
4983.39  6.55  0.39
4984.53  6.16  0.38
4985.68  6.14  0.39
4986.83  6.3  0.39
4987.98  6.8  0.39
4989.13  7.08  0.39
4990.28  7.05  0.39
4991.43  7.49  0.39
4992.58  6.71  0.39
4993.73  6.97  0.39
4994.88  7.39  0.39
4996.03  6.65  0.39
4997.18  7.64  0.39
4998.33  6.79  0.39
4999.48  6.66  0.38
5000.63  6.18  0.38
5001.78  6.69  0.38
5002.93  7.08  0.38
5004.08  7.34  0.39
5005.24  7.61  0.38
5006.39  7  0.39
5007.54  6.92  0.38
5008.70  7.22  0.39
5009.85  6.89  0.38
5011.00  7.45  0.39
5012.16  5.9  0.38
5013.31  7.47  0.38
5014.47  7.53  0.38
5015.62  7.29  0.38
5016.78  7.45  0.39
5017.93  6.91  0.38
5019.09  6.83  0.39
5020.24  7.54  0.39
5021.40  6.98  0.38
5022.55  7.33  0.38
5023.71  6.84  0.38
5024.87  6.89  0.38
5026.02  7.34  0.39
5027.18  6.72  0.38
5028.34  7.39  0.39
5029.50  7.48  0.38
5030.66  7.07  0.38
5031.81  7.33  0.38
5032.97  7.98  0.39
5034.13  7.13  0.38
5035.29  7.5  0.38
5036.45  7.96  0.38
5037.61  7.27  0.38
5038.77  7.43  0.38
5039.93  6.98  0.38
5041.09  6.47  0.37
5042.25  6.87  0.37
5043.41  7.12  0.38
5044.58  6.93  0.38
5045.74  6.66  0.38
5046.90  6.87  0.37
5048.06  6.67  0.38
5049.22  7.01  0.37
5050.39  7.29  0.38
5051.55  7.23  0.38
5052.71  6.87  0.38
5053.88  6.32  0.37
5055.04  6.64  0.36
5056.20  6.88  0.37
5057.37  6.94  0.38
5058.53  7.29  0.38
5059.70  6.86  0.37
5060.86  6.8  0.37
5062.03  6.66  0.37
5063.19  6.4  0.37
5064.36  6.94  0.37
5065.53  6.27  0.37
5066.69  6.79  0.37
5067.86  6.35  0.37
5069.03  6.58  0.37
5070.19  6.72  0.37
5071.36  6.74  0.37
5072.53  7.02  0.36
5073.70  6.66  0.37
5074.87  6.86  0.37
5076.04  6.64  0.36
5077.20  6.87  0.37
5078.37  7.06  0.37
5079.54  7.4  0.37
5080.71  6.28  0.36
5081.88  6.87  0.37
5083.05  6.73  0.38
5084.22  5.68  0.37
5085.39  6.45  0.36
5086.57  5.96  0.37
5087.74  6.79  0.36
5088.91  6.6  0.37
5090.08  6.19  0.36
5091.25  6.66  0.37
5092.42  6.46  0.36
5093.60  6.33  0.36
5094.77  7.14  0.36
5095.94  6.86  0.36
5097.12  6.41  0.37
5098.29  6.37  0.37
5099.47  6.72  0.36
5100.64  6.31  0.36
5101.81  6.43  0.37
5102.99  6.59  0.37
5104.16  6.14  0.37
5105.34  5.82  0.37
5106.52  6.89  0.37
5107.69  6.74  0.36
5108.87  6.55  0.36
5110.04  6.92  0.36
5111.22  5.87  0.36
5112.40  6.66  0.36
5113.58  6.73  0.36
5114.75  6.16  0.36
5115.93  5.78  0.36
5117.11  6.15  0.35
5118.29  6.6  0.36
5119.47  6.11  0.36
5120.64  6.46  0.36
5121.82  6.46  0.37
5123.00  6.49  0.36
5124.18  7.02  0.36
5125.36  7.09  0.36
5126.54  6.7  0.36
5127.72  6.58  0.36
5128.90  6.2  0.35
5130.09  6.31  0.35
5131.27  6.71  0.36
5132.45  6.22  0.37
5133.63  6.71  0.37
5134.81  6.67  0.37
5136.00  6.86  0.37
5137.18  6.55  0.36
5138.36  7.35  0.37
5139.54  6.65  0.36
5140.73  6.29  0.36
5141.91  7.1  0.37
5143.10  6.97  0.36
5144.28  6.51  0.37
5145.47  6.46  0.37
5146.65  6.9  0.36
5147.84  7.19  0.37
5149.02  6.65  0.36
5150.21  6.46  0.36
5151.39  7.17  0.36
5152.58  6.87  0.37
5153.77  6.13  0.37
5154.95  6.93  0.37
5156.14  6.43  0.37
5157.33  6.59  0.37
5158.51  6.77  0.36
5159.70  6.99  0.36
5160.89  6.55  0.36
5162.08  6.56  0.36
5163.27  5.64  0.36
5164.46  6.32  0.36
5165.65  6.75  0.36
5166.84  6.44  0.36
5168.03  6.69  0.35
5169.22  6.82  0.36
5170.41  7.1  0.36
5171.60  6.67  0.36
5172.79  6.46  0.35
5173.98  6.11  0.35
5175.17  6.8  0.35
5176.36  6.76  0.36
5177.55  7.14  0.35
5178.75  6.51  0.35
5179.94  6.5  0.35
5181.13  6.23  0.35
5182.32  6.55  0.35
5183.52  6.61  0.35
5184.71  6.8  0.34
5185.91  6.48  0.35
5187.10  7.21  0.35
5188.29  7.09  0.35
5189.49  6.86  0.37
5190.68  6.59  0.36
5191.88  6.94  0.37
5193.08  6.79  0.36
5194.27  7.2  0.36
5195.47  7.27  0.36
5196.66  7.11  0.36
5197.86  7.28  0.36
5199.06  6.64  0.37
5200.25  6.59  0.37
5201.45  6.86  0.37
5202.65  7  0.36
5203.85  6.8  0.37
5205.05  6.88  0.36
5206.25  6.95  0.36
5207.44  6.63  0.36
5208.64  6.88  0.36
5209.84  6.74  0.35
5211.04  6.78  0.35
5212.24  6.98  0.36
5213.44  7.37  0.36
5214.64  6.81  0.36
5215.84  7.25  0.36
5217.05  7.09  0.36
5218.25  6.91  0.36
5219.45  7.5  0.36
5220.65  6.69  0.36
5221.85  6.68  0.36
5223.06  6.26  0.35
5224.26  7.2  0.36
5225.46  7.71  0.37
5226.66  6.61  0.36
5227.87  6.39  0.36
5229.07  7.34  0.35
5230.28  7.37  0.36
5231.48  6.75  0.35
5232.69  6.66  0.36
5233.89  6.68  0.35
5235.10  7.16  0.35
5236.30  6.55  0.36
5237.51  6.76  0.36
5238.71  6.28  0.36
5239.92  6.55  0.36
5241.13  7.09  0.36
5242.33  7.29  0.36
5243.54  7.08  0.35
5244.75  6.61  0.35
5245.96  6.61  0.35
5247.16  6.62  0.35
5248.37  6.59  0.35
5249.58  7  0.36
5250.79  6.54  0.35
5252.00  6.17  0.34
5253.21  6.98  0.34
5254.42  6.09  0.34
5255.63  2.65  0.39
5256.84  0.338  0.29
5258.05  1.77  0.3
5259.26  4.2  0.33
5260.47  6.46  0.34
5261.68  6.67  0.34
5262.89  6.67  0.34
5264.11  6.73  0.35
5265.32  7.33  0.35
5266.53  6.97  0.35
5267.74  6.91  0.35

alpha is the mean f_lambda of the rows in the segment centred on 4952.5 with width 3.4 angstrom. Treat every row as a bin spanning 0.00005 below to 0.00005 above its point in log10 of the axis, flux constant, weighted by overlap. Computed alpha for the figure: 7.42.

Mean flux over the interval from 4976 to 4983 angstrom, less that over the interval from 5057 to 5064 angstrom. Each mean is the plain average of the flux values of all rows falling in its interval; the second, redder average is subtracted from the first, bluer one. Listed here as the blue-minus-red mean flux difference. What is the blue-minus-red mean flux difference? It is -0.14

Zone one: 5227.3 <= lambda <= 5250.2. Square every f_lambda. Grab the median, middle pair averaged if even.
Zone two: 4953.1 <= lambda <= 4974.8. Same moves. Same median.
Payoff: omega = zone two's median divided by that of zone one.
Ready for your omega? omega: 1.03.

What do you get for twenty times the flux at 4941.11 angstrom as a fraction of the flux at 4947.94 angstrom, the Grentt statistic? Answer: 21.1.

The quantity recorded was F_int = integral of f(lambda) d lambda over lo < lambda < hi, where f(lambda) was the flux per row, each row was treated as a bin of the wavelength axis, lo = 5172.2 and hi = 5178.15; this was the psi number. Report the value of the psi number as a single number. 39.6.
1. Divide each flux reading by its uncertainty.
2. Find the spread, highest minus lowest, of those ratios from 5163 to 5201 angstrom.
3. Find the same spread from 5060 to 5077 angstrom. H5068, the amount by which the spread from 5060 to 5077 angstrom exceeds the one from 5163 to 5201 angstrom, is -2.4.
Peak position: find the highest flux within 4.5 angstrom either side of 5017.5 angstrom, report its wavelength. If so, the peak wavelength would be 5020.24 angstrom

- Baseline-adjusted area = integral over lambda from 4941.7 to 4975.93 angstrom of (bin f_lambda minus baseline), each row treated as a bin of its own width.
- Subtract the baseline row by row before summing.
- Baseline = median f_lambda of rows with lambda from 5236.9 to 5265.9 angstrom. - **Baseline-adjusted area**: 11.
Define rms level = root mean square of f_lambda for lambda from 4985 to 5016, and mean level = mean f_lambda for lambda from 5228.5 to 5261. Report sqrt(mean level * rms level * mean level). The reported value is 16.1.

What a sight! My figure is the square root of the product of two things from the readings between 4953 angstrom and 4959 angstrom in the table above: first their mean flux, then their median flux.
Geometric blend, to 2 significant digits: 7.0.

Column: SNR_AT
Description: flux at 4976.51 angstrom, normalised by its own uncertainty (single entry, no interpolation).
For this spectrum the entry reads 16.4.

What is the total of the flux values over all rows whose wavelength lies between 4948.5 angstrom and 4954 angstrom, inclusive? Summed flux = 38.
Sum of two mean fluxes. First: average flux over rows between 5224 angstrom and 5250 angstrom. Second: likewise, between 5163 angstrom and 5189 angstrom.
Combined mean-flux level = 13.5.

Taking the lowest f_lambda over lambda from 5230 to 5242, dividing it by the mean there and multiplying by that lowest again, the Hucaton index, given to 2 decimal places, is 5.81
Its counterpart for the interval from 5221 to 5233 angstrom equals 5.68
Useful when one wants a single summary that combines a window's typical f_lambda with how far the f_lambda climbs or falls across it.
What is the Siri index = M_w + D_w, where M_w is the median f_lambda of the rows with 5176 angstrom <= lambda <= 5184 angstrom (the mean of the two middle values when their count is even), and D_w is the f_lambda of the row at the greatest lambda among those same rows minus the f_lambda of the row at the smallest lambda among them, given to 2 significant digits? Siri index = 6.4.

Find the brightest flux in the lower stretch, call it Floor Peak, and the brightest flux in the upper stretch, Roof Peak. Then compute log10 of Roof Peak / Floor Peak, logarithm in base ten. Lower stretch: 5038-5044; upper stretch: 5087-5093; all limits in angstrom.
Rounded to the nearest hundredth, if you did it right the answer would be -0.04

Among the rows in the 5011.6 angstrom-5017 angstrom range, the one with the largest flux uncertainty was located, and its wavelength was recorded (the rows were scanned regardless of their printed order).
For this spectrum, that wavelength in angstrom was 5016.78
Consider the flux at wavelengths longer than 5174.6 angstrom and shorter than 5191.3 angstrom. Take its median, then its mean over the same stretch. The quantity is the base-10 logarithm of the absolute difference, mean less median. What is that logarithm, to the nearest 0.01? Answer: -1.41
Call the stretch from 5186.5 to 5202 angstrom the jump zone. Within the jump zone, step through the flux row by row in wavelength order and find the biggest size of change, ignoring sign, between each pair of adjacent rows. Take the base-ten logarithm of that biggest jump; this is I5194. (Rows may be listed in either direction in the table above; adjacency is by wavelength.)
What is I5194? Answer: -0.19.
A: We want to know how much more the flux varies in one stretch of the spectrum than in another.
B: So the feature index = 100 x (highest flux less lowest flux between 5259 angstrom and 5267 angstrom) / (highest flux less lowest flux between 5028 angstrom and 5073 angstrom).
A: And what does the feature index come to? 183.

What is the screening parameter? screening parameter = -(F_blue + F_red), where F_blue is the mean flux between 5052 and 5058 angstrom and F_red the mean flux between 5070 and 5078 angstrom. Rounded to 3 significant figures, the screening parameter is -13.5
